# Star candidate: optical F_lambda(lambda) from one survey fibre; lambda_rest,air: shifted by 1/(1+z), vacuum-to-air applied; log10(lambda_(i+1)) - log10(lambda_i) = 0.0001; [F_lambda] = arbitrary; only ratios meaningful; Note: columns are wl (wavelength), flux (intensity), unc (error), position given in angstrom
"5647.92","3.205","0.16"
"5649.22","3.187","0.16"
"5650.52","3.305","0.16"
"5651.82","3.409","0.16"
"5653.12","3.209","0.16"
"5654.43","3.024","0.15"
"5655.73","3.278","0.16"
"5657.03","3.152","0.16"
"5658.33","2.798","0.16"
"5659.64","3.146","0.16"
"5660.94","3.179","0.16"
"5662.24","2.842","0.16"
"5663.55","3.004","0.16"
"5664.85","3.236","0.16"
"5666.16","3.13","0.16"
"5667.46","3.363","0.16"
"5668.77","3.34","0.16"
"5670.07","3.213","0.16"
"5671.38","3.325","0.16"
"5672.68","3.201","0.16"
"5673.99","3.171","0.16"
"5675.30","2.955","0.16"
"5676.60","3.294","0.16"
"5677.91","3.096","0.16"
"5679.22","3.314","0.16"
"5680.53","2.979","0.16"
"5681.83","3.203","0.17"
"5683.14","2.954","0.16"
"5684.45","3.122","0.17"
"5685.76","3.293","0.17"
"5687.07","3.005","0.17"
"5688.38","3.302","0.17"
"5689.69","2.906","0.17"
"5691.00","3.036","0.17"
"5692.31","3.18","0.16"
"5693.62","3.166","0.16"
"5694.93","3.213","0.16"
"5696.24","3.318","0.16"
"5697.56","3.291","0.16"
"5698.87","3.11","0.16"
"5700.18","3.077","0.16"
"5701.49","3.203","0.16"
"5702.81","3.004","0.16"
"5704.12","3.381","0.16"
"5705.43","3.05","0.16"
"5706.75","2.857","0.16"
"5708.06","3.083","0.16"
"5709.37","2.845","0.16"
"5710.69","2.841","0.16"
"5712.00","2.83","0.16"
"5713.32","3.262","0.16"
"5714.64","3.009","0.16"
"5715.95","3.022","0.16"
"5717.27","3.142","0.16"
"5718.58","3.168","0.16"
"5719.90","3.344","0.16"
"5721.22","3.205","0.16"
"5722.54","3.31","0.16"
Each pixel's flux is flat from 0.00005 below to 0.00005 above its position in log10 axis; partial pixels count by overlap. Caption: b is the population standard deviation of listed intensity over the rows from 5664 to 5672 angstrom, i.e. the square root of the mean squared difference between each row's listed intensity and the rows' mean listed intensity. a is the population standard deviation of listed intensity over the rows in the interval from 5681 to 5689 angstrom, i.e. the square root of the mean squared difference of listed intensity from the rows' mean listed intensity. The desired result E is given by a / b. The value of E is 1.6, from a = 0.133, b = 0.082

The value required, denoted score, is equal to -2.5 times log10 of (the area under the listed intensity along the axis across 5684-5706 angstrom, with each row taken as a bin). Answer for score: -4.60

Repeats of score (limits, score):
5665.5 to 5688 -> -4.63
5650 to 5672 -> -4.61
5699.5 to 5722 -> -4.60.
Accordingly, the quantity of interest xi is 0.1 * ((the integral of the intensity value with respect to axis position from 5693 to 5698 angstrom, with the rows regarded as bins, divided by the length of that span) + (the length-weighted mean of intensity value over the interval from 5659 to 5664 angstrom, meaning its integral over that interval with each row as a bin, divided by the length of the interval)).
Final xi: 0.629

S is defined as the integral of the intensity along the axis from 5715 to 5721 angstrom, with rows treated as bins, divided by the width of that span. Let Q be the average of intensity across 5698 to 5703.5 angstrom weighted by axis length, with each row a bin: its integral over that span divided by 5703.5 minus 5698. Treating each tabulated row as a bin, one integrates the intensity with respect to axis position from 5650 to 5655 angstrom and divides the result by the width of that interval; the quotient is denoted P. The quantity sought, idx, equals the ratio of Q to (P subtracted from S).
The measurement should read -45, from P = 3.23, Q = 3.11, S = 3.17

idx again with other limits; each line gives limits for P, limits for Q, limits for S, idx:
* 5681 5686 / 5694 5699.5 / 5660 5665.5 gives -59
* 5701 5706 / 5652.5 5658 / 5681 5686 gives -97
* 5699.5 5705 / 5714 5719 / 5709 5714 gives -14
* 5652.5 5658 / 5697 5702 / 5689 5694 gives -43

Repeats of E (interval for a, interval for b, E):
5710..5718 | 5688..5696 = 1.2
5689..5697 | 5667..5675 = 1.7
